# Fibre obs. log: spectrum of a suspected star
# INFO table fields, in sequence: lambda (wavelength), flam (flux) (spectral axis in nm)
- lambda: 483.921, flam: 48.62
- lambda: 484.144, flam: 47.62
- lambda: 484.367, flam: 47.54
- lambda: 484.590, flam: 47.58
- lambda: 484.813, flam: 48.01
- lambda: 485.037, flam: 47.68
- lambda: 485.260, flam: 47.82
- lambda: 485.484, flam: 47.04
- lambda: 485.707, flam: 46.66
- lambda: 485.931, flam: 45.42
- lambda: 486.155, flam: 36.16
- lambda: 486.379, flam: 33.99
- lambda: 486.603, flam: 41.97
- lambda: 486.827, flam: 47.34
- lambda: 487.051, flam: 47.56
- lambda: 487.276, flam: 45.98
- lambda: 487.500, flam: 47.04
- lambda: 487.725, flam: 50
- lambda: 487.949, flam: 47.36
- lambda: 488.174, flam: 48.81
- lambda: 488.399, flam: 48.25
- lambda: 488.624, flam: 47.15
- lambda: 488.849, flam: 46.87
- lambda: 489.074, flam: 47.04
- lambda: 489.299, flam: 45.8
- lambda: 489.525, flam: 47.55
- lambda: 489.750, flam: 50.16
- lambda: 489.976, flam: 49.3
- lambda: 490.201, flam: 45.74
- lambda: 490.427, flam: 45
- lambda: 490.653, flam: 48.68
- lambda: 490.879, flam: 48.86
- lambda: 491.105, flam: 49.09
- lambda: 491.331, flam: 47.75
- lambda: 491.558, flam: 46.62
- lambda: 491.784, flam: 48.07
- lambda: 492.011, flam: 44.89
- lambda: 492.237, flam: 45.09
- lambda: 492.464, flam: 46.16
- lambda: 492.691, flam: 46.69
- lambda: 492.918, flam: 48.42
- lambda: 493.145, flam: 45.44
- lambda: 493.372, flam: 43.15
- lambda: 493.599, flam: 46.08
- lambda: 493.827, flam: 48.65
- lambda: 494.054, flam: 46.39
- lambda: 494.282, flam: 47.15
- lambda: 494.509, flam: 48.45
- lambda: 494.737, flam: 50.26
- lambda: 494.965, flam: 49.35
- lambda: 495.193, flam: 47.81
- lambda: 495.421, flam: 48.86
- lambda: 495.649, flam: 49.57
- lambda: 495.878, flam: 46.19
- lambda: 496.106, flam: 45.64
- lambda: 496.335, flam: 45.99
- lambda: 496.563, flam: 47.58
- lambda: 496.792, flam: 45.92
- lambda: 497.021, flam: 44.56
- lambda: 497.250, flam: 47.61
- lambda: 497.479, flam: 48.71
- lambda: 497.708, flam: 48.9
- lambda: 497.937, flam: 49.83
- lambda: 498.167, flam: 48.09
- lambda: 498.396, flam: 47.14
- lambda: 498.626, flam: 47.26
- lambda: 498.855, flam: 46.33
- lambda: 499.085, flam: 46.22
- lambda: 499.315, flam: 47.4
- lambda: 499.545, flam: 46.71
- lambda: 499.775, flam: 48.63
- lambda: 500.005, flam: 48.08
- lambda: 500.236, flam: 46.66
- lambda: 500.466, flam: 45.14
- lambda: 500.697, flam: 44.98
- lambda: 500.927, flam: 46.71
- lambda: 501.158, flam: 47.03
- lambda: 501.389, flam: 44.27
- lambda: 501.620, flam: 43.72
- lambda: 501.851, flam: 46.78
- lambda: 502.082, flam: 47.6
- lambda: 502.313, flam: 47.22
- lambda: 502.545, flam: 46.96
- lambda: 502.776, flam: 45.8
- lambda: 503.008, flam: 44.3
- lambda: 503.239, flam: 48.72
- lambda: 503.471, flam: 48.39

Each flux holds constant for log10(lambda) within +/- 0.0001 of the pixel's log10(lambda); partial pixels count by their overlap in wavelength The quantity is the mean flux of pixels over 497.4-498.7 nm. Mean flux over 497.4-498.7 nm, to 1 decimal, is 48.3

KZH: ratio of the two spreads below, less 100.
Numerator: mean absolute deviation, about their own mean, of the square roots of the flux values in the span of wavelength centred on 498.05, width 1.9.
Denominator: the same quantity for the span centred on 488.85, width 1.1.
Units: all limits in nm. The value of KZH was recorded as -98.4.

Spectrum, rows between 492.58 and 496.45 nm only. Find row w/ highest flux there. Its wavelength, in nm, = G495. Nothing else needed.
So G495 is 494.737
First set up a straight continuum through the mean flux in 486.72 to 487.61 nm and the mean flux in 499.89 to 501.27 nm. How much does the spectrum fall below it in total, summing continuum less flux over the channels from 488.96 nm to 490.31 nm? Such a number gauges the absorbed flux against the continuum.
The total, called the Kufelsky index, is -4.3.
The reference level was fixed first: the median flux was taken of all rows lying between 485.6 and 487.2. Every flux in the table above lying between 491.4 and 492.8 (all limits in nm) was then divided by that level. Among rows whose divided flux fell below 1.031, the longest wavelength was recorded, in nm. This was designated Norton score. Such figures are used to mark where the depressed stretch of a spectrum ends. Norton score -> 492.691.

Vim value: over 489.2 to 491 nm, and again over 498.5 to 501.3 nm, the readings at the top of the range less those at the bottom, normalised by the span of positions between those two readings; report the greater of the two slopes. 1.9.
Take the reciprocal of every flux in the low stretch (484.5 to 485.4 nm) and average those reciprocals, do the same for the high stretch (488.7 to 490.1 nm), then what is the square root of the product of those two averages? 0.0209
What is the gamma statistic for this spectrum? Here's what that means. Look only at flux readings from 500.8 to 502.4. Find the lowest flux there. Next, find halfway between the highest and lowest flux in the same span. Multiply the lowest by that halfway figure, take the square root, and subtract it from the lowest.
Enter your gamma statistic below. -1.0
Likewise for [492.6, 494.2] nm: -1.4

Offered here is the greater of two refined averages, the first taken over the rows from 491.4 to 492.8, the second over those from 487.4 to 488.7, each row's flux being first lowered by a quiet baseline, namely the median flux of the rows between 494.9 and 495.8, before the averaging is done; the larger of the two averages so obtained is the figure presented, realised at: -1.0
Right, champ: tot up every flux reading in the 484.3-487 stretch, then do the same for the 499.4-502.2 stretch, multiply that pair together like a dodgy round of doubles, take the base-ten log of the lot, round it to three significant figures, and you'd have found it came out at 5.48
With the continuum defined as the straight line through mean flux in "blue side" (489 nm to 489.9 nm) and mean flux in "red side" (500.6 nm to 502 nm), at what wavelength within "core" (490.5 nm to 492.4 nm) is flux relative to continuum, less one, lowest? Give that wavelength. 492.011 nm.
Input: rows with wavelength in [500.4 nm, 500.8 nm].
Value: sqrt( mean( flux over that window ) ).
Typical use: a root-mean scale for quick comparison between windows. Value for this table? 6.71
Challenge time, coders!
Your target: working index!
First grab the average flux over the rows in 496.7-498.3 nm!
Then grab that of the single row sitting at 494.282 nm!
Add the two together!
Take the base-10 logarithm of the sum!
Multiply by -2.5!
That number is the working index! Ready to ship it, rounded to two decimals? -4.94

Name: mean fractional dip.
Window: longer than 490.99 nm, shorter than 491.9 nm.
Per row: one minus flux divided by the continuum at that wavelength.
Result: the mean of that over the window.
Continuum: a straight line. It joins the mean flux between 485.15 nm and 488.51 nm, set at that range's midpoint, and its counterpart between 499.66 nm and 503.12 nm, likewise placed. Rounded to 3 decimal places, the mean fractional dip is -0.048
